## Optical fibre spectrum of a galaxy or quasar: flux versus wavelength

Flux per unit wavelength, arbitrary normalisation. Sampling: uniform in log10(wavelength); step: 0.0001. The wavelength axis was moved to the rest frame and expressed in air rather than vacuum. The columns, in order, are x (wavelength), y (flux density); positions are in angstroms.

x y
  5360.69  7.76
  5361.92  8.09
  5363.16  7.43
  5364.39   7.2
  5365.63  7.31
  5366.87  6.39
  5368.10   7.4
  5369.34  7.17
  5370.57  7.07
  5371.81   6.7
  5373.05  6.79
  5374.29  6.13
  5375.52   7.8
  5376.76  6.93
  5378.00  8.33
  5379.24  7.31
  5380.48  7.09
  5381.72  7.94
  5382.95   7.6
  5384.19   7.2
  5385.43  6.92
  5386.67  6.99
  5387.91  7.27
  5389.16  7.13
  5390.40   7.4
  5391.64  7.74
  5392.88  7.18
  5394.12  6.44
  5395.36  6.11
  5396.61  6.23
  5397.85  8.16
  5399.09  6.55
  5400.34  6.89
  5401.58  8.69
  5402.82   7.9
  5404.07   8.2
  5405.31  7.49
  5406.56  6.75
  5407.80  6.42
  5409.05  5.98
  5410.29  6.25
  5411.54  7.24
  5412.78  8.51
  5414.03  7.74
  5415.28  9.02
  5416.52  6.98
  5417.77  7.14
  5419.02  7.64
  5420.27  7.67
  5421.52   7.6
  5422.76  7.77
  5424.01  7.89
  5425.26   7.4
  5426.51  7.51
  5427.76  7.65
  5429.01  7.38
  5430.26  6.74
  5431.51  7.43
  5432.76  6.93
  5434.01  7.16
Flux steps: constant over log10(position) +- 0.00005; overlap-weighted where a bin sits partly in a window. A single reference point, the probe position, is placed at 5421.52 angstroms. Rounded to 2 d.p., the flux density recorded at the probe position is 7.60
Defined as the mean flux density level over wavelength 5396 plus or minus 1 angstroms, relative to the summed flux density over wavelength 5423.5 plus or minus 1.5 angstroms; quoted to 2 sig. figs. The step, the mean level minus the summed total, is -9.5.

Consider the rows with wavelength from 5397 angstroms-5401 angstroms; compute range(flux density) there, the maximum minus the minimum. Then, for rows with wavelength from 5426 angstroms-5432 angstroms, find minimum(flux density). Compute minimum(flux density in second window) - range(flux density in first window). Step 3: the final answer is 5.1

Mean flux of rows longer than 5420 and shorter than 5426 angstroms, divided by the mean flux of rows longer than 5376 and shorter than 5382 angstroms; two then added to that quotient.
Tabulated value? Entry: 3.02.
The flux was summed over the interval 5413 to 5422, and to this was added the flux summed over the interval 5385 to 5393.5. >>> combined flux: 104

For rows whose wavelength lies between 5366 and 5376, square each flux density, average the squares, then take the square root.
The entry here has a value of 6.95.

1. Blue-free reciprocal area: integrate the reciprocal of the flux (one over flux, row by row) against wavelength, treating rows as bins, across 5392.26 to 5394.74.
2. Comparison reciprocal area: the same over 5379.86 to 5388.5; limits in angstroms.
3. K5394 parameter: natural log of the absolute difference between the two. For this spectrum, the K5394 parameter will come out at -0.19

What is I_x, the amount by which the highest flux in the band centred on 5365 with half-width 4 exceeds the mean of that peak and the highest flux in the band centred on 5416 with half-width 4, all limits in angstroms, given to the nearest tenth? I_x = -0.5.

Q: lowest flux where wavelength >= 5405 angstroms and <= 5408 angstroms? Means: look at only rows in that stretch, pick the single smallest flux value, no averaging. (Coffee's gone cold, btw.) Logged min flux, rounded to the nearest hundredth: 6.42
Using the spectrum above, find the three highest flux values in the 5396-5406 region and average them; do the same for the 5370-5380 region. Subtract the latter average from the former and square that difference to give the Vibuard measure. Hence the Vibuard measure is 0.3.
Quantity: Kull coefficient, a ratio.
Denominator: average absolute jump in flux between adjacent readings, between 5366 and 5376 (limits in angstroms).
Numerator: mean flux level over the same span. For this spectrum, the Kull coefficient 12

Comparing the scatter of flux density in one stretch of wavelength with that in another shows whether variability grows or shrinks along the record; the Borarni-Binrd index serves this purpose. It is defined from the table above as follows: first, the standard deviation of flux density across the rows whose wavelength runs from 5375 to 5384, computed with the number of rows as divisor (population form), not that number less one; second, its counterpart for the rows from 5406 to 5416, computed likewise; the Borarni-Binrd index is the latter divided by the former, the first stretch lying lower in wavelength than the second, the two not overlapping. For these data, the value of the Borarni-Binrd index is 2.2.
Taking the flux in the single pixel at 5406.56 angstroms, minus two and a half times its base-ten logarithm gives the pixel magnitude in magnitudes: -2.07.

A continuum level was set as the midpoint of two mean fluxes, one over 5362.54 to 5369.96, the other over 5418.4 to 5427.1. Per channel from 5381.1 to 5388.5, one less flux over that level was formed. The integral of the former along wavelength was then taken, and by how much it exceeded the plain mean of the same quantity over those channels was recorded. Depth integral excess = 0.07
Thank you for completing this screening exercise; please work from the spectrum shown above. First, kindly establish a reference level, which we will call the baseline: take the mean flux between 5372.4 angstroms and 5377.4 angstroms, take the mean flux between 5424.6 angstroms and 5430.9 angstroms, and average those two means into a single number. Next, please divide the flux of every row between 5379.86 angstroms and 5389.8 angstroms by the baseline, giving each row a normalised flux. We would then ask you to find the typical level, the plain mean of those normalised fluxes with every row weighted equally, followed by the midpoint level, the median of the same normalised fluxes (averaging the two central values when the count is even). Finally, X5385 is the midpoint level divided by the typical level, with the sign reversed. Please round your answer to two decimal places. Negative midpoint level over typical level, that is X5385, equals -0.99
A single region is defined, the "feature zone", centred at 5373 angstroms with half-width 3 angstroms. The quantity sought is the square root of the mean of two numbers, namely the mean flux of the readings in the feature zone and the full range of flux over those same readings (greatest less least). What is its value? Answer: 2.07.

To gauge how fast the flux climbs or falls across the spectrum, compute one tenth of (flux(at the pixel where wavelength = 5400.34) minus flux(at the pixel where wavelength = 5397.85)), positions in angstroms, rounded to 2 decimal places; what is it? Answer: -0.13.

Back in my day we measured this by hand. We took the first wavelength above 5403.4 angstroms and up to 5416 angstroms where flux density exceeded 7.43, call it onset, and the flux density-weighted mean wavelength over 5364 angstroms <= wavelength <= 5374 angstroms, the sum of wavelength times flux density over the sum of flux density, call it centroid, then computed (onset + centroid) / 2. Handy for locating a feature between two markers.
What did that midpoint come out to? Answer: 5386.4 angstroms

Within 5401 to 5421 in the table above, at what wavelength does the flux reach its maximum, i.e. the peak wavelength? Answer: 5415.28 angstroms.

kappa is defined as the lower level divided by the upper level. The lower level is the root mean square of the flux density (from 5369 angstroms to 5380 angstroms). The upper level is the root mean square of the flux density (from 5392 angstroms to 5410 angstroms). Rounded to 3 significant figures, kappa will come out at 1.01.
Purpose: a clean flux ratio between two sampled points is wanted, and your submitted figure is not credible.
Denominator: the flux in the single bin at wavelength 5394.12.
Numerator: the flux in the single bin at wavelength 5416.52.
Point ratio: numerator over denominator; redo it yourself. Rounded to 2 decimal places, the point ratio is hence 1.08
